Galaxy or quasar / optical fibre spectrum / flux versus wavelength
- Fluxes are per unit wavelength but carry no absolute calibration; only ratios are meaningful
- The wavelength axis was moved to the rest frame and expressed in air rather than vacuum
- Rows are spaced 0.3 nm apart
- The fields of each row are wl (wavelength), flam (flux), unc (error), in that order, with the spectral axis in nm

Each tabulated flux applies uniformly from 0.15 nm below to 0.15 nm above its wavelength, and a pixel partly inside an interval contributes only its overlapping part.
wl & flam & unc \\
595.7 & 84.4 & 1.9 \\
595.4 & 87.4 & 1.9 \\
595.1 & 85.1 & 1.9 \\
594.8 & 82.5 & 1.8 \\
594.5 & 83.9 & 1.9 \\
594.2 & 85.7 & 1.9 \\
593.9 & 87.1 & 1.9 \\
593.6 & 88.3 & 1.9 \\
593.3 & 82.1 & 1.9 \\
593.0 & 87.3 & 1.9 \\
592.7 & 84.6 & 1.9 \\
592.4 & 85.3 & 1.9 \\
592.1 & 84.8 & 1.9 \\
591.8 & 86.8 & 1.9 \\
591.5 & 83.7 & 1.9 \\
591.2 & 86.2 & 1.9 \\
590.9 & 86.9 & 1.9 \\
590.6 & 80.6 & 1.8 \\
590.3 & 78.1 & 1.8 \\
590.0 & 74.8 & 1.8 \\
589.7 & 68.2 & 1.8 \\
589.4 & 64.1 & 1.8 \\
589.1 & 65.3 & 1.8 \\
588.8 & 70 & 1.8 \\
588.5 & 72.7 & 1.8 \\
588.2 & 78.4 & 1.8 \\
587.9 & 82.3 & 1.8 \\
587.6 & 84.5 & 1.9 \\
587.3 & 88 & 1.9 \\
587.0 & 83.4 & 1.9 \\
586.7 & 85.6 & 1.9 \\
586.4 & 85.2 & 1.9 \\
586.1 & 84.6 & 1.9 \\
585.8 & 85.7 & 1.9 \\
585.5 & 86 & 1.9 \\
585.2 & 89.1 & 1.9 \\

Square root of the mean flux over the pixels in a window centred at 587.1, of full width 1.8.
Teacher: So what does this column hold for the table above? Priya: 9.21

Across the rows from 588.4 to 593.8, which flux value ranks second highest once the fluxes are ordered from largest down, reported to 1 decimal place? 87.3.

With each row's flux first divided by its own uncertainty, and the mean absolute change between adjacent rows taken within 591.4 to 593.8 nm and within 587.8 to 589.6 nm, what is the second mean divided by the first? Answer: 1.3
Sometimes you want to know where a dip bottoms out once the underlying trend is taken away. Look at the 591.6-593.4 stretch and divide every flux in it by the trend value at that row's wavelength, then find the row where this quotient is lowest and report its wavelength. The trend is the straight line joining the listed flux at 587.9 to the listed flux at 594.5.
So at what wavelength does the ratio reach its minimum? 593.3 nm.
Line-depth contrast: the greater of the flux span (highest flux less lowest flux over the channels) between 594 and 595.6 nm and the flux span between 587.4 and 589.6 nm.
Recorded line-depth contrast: 20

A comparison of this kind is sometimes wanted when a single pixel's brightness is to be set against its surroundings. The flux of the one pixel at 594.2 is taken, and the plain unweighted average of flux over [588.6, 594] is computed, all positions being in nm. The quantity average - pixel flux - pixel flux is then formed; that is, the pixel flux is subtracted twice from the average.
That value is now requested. -91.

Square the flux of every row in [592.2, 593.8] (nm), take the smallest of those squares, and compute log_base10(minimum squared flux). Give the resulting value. 3.83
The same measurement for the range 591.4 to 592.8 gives 3.85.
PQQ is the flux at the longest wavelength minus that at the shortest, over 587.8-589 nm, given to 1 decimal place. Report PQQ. -12.3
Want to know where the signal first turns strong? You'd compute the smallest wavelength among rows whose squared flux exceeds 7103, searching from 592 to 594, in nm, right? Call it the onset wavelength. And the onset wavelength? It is 592.1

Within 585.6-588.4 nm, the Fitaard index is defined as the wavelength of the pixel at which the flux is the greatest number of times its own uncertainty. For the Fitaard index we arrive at 587.3 nm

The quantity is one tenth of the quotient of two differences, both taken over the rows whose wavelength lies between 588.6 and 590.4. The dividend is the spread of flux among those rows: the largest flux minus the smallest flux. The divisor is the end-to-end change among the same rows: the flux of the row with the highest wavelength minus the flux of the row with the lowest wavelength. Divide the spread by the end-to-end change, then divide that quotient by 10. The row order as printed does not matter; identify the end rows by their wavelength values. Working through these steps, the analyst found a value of 0.2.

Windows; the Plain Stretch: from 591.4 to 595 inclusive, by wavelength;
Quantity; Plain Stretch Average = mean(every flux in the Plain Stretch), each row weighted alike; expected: 85.2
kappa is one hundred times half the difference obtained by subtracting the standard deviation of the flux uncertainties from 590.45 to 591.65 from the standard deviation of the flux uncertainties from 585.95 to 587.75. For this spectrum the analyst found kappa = -2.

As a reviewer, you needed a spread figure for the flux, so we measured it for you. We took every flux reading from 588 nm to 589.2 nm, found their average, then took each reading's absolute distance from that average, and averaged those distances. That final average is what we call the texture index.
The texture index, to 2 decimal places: 3.95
